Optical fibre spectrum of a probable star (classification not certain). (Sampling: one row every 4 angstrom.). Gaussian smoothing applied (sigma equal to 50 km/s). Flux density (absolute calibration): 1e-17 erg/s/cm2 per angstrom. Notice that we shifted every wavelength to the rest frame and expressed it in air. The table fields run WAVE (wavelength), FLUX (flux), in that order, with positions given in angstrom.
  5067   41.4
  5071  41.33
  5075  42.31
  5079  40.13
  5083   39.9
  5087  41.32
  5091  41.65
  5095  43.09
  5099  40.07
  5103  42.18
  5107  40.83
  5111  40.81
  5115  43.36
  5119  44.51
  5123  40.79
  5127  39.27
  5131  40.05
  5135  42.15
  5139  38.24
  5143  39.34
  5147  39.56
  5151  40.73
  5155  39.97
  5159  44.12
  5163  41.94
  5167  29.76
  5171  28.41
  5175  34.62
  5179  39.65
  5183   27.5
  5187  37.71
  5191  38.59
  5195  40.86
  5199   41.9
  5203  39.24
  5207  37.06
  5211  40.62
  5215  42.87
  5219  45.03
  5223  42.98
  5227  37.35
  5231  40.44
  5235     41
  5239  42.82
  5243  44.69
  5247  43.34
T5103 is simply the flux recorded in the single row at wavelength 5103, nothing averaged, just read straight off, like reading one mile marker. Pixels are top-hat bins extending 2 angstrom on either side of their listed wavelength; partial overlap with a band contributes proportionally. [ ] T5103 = 42.18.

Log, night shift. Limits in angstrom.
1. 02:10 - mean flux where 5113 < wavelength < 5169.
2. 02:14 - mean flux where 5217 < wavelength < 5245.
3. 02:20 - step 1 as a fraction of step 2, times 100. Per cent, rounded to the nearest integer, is 96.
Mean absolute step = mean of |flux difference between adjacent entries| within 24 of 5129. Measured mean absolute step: 1.7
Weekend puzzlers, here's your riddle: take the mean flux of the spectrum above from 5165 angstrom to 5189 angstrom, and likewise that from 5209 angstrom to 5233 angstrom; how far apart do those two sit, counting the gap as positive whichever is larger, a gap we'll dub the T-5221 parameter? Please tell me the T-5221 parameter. 8.6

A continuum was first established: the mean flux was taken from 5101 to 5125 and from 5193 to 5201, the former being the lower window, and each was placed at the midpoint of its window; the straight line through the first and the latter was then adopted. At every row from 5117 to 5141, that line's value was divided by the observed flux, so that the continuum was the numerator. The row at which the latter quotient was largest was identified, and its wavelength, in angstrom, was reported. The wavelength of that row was 5139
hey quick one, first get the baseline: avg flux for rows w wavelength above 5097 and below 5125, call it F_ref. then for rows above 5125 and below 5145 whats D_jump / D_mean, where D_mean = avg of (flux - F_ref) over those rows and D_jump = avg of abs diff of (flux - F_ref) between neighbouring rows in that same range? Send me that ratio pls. -1.0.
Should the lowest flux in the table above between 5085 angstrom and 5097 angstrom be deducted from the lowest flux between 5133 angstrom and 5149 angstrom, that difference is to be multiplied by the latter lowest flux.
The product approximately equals -118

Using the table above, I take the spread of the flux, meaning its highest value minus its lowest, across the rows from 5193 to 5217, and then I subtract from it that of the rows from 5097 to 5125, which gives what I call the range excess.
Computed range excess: 1.4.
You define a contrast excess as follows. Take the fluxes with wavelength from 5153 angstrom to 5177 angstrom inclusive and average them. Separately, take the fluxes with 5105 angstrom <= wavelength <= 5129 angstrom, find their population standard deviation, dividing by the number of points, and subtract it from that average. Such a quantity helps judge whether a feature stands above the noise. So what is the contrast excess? 34.7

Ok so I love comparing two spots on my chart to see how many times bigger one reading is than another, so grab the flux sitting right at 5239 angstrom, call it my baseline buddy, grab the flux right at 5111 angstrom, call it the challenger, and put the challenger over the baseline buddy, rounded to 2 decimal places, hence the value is 0.95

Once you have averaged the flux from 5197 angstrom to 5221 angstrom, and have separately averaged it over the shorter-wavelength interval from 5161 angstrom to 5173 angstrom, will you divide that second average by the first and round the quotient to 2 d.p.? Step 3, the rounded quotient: 0.81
